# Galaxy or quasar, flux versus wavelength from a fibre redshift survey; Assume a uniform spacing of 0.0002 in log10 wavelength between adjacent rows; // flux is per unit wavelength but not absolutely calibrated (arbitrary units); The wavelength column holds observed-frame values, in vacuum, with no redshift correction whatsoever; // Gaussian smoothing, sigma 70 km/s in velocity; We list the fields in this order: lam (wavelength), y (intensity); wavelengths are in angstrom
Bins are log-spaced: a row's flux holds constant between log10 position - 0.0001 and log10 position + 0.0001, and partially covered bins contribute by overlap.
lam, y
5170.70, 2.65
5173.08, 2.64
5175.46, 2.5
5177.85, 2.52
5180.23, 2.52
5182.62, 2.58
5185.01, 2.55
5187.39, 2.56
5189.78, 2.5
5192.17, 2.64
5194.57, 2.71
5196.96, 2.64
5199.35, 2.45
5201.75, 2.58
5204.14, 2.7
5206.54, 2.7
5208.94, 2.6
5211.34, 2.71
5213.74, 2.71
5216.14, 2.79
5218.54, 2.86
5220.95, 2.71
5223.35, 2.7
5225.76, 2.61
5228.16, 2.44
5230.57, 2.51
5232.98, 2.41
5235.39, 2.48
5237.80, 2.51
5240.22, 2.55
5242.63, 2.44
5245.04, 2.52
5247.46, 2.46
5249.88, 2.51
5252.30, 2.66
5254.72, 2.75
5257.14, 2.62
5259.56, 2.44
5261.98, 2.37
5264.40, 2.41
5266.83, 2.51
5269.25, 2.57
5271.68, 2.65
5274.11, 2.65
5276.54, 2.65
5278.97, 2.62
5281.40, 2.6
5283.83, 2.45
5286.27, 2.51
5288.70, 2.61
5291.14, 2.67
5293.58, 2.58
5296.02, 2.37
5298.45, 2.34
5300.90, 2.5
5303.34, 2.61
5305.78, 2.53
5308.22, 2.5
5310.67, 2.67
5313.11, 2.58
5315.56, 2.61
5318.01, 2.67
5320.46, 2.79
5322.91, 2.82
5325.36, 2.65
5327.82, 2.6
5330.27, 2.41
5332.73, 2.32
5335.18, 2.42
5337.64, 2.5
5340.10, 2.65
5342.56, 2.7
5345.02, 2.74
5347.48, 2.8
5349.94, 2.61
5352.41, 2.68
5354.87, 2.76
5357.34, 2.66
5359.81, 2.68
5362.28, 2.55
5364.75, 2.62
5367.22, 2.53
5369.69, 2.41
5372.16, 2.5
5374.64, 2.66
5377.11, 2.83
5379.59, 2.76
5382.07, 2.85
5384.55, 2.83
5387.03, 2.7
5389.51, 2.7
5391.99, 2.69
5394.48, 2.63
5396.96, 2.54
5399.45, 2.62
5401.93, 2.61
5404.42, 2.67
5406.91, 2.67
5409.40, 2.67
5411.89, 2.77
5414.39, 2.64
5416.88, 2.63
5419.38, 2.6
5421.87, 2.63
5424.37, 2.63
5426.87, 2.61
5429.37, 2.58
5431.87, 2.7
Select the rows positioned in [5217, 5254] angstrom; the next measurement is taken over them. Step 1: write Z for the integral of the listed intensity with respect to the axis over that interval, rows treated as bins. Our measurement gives 95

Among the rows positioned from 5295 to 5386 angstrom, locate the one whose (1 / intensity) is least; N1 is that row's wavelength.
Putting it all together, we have 5382.07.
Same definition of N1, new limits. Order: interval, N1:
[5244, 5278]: 5254.72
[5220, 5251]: 5220.95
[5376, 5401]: 5382.07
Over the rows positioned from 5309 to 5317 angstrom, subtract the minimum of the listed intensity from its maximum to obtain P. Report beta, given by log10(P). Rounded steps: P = 0.09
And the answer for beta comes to -1.0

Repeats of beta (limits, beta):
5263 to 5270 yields -0.8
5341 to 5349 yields -1.0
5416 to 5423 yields -1.5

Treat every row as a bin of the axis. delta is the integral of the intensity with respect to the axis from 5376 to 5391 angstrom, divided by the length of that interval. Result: 2.78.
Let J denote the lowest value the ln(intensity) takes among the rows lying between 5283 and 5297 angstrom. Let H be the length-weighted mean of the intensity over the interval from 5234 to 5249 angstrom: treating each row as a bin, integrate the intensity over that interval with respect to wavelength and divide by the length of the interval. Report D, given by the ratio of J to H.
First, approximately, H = 2.49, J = 0.86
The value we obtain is 0.346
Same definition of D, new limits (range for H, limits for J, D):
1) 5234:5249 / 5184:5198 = 0.368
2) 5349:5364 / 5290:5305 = 0.320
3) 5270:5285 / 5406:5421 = 0.367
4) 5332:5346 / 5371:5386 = 0.358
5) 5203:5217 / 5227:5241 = 0.326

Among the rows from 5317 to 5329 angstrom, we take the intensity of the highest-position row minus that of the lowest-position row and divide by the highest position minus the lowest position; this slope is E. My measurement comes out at -0.007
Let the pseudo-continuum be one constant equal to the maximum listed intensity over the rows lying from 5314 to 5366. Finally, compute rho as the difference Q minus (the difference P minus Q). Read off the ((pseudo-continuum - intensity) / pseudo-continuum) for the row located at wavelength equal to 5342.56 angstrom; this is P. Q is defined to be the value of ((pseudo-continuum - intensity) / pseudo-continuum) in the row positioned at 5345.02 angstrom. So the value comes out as 0.01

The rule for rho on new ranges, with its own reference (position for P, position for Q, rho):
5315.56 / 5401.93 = 0.07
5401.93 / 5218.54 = -0.10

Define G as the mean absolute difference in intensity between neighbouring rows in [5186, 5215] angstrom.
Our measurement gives 0.090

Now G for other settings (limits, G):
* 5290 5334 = 0.101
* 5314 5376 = 0.096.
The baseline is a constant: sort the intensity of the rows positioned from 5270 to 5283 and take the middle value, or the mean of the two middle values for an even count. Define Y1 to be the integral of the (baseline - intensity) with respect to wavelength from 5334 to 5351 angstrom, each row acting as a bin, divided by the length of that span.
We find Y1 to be 0.02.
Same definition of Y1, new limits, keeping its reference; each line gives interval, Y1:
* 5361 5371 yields 0.12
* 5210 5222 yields -0.10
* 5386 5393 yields -0.05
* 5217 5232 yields 0.01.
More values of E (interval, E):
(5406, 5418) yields -0.004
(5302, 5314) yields -0.003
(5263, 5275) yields 0.025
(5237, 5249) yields -0.005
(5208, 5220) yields 0.027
